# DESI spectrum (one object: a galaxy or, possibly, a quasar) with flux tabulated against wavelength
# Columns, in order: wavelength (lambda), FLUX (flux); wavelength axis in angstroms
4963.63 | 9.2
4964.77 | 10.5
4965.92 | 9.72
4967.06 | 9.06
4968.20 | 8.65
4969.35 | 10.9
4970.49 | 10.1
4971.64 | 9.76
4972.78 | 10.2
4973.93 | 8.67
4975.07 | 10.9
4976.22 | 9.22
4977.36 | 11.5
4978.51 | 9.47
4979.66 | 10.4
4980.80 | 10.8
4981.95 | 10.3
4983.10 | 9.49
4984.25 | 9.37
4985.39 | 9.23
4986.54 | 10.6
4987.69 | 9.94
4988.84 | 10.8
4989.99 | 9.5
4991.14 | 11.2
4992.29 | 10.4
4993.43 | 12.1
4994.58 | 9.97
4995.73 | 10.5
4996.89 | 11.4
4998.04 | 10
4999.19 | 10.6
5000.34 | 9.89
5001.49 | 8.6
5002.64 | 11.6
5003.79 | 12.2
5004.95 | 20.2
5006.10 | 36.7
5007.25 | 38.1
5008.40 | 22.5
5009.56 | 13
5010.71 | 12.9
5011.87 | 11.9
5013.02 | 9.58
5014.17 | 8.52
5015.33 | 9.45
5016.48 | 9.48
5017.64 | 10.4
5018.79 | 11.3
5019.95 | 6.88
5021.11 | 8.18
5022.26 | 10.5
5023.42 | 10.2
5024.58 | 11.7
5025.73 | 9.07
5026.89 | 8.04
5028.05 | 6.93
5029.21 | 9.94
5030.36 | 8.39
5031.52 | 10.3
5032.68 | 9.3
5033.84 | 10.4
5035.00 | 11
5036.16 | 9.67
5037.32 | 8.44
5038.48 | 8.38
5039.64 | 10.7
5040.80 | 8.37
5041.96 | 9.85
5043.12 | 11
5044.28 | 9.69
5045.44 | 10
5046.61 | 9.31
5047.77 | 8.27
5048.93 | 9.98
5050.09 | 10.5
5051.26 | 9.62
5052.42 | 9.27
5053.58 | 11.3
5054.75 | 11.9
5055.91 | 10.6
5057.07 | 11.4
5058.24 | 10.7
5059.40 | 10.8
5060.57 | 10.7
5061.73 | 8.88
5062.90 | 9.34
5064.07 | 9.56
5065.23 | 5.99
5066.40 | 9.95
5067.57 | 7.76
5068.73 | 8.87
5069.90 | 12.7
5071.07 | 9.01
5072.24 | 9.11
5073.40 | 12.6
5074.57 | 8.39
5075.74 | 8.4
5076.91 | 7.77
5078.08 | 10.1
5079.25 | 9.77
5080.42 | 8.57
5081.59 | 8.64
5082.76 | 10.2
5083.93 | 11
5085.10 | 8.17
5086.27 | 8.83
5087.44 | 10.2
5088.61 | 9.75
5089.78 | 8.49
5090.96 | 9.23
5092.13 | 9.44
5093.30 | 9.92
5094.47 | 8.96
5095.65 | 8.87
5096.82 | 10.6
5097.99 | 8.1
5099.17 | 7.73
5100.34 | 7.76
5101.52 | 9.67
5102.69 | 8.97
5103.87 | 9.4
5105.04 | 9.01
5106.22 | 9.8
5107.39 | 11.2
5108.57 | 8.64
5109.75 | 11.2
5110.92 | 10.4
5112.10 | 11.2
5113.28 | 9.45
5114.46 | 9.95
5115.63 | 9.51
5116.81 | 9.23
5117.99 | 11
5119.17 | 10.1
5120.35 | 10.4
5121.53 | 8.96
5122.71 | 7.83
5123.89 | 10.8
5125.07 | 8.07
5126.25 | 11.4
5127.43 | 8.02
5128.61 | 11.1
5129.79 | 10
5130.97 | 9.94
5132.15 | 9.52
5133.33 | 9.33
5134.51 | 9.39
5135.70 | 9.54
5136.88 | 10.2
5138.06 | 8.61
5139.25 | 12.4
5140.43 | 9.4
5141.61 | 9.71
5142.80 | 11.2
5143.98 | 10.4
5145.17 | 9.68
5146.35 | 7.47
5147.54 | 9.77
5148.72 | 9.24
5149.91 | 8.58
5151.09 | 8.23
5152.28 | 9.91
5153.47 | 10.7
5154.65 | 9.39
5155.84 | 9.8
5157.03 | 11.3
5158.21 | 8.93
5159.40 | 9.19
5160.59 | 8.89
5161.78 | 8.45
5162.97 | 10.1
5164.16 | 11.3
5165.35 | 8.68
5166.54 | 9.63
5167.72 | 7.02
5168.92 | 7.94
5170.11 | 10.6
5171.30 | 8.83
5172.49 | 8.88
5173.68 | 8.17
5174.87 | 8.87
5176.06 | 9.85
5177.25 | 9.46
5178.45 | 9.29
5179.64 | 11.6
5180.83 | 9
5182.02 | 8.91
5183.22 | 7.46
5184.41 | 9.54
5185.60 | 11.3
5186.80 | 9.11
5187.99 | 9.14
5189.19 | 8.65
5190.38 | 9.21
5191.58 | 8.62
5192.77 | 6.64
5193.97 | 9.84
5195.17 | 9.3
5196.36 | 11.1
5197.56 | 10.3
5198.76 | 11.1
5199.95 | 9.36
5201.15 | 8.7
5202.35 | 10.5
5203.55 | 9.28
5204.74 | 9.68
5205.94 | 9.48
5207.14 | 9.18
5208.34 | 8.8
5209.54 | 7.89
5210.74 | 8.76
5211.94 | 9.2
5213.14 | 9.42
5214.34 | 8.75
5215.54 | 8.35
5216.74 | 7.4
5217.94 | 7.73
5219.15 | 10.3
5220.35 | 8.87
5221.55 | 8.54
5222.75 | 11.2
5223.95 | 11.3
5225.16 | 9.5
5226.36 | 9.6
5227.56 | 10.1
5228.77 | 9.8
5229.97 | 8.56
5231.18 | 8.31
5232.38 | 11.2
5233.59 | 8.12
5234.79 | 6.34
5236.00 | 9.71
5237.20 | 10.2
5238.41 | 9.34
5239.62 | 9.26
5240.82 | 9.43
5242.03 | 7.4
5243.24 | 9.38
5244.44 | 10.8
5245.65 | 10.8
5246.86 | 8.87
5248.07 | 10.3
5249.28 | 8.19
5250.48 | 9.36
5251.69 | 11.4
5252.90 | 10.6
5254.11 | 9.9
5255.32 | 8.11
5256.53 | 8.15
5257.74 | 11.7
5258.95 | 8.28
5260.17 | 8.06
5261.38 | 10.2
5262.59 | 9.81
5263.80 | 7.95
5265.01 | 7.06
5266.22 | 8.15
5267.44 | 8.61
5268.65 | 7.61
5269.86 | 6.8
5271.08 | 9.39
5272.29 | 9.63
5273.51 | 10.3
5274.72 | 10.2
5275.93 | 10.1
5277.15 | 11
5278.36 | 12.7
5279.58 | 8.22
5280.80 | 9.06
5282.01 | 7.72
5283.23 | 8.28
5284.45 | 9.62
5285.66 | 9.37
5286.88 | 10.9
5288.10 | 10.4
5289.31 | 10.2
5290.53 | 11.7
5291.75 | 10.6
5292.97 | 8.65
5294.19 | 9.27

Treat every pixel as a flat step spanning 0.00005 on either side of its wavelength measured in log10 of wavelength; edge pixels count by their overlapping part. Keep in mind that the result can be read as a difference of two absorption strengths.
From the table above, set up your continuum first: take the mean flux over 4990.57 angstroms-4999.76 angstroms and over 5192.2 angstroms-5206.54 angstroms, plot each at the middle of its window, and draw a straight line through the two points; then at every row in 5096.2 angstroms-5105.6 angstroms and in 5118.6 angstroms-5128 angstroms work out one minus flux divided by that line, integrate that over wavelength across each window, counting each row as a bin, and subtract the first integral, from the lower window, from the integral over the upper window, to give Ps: -0.6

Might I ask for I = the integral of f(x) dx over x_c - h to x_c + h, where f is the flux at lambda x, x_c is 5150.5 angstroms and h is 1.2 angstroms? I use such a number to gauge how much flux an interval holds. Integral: 20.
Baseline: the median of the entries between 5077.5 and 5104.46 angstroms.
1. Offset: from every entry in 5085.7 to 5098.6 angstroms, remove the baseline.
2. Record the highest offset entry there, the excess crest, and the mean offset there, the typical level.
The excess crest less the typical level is 1.29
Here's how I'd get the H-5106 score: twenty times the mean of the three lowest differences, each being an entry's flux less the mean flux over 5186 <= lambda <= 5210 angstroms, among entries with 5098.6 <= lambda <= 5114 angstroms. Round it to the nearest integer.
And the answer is -25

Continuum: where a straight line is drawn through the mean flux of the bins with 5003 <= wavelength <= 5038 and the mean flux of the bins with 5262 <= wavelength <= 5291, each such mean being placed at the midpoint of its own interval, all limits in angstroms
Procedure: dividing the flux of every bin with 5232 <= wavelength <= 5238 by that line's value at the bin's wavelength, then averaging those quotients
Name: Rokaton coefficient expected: 0.92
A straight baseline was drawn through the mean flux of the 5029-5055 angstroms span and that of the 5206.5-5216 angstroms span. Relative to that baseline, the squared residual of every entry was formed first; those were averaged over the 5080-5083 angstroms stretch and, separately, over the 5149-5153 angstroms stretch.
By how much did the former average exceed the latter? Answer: 0.2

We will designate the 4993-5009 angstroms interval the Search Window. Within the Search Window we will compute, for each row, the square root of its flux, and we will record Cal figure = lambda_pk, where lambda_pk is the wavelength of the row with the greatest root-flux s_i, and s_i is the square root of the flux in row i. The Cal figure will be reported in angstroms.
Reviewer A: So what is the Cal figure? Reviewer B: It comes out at 5007.25 angstroms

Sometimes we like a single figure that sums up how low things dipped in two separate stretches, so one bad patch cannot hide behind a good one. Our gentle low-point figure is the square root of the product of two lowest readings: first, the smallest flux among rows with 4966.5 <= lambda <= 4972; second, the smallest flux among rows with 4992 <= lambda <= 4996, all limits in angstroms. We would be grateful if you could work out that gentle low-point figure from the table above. 9.3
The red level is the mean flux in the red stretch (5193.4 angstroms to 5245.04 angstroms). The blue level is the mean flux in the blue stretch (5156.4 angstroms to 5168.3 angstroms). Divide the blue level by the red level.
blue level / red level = 1.00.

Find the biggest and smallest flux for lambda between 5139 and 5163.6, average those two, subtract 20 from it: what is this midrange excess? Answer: -10.1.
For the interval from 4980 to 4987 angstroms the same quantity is -10.0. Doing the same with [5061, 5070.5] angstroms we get -10.7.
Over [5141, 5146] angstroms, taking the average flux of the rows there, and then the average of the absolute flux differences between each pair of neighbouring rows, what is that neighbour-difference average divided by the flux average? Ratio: 0.10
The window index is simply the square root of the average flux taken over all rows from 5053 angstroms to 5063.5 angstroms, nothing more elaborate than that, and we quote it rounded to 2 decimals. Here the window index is 3.26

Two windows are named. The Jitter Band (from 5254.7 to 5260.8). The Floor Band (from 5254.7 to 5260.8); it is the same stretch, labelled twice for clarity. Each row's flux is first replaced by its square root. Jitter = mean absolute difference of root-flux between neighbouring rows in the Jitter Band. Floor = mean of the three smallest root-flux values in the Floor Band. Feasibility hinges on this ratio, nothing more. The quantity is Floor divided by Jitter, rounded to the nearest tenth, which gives 9.9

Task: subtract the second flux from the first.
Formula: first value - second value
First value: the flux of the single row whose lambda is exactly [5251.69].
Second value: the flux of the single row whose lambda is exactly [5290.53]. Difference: -0.3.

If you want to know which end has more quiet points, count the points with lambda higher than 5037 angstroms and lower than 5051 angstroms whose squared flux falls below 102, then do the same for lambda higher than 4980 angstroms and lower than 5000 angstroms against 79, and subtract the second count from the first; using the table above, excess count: 9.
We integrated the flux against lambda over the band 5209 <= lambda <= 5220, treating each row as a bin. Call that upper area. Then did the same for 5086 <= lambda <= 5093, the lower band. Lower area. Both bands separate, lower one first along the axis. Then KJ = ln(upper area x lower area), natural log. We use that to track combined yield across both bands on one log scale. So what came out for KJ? 8.7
